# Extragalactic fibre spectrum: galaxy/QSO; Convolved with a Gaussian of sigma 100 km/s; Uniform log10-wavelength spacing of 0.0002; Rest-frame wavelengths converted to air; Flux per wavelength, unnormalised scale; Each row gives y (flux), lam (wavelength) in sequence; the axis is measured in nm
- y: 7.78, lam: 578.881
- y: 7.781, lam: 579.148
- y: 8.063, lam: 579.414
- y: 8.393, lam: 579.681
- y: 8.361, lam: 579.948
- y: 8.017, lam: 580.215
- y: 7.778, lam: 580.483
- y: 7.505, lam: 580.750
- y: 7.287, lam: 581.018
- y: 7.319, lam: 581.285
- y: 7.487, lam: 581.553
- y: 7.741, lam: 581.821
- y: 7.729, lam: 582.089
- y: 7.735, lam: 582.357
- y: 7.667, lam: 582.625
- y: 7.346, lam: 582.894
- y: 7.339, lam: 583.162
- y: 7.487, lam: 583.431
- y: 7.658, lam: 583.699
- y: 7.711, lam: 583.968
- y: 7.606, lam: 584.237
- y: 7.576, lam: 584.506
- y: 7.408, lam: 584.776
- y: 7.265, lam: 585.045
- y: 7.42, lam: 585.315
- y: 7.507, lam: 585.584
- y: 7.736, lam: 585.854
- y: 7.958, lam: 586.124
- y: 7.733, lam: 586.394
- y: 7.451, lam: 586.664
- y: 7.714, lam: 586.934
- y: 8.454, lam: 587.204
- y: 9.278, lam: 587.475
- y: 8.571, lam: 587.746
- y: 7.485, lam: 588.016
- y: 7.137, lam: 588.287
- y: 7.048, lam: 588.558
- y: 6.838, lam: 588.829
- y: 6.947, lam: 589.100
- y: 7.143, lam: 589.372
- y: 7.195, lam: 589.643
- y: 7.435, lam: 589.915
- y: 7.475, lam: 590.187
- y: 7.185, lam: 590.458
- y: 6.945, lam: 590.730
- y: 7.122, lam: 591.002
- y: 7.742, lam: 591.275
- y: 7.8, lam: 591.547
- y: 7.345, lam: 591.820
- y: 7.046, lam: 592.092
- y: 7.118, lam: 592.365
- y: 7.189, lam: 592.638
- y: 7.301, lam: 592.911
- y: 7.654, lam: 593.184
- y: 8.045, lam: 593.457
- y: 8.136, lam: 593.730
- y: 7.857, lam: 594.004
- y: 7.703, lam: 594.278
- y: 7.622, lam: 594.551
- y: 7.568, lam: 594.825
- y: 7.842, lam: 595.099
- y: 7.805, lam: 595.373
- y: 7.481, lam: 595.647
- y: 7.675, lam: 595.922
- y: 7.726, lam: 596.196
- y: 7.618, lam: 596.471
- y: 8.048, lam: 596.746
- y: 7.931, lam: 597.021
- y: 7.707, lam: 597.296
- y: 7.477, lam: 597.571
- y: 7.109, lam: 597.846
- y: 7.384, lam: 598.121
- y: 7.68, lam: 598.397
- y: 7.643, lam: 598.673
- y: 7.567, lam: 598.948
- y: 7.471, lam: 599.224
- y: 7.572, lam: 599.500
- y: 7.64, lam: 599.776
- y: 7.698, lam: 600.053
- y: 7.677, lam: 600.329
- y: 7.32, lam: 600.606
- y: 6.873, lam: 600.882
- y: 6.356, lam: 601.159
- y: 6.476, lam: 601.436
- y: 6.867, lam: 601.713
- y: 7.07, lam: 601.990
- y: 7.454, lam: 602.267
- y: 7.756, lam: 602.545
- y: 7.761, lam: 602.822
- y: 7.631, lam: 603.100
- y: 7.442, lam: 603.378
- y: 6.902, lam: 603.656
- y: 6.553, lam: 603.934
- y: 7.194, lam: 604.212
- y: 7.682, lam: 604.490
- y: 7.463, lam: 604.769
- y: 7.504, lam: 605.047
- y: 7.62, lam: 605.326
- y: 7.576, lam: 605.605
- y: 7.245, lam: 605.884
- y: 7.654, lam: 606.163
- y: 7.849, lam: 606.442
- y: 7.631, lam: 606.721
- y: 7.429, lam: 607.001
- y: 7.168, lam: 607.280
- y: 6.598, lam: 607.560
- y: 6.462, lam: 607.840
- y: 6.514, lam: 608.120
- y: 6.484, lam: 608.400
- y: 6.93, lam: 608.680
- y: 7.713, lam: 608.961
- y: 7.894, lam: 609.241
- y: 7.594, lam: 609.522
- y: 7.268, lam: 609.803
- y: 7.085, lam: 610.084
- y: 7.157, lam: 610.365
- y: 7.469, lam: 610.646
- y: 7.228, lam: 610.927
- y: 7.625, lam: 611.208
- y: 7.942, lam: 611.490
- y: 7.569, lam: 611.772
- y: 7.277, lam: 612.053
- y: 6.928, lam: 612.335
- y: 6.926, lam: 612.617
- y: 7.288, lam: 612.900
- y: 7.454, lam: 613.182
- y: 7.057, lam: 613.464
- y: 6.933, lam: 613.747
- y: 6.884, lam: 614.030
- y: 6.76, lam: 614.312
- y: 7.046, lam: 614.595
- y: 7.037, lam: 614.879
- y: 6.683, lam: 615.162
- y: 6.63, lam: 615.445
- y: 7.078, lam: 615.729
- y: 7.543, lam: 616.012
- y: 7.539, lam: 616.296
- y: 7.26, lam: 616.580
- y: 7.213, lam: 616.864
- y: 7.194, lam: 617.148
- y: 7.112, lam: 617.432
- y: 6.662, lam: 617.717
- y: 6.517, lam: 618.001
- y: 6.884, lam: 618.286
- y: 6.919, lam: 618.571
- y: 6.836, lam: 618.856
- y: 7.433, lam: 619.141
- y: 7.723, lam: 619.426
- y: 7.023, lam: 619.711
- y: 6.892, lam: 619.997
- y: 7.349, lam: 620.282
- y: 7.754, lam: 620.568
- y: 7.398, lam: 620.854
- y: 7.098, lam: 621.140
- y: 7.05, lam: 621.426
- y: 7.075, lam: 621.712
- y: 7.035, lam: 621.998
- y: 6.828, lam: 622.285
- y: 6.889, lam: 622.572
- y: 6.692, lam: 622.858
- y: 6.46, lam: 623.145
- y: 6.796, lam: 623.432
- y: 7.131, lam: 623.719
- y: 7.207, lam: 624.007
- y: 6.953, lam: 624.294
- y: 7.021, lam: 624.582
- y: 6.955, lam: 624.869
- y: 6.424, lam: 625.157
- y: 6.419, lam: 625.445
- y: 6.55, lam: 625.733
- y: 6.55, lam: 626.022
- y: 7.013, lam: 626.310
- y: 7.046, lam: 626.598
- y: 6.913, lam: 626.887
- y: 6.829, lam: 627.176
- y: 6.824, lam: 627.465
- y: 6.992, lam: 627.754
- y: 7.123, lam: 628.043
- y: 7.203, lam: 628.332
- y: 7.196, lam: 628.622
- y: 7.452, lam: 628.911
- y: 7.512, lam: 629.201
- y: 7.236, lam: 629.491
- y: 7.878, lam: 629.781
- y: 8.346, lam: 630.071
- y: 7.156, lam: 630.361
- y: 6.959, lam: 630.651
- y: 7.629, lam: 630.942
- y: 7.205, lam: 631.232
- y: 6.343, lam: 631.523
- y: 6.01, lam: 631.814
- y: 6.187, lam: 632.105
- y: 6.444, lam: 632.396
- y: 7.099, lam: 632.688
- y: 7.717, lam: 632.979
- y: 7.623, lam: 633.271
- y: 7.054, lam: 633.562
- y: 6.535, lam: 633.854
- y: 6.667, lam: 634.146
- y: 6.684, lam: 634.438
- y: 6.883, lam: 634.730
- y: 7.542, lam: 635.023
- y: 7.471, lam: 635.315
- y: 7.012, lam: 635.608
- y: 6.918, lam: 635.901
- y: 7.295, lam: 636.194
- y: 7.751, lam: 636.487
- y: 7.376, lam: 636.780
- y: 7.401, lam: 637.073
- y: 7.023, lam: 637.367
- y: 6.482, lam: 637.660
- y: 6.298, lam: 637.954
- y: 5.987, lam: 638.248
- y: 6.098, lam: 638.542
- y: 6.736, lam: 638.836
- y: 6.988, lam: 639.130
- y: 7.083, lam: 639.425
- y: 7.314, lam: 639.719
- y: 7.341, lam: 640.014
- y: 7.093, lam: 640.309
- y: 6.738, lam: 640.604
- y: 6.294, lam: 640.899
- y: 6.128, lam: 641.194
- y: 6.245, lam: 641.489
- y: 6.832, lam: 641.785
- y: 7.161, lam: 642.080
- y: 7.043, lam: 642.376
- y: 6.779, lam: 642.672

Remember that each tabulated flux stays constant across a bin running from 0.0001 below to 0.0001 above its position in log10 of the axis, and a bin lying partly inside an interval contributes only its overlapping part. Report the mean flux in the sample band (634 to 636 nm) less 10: -3.0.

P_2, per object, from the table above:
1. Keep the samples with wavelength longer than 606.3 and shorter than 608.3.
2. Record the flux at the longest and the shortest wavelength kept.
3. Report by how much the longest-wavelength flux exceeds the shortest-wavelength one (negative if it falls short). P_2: -1.3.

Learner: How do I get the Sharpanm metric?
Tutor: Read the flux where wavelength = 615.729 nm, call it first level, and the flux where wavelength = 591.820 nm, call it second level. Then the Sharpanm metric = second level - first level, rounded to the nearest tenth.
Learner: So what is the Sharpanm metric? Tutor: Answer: 0.3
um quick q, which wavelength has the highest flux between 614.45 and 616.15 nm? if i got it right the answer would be 616.012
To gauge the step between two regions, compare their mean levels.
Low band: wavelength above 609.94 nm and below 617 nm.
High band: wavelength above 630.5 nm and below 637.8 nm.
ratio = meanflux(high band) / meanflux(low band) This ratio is 0.976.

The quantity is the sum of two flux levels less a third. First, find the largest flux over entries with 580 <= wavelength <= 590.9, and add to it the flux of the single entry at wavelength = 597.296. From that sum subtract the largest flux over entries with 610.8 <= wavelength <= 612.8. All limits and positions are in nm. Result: 9.0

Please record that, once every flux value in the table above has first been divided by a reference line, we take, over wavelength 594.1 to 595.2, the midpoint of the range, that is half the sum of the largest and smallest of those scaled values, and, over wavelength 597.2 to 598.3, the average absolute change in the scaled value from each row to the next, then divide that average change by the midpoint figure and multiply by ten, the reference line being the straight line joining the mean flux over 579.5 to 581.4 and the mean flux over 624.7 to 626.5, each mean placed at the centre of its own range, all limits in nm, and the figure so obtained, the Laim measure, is 0.38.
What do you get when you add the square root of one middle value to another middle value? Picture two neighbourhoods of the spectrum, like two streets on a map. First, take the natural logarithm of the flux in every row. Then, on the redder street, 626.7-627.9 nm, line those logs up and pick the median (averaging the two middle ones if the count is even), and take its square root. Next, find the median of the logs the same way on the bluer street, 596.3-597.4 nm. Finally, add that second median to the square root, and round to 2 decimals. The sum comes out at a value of 3.44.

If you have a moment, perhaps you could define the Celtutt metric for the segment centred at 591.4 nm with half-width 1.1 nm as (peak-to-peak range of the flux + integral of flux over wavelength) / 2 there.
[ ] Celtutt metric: 8.4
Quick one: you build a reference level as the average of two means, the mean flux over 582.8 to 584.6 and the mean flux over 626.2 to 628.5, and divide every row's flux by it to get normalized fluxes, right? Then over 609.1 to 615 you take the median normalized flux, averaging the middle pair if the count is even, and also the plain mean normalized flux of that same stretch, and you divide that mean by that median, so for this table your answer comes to 1.00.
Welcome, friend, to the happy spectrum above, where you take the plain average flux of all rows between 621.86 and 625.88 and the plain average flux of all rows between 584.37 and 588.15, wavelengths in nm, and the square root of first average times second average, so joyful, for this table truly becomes 7.30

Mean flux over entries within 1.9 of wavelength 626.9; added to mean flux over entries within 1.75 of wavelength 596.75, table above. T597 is 14.5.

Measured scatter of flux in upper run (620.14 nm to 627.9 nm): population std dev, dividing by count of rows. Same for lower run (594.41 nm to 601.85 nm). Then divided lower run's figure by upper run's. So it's 1.34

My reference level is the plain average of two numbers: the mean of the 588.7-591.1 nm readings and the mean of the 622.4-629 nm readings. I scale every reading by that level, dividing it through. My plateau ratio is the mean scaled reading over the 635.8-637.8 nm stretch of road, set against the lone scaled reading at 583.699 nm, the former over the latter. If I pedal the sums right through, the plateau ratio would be 0.94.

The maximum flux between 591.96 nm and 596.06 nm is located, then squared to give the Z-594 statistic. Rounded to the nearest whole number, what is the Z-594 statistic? 66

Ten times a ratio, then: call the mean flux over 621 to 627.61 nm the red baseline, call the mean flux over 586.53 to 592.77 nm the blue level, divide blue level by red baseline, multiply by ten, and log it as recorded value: 10.9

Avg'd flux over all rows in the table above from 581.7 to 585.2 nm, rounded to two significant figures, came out 7.6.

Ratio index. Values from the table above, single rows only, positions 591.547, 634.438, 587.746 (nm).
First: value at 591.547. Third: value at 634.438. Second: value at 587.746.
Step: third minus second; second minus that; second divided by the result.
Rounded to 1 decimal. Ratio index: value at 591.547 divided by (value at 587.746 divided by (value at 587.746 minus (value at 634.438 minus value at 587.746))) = 9.5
